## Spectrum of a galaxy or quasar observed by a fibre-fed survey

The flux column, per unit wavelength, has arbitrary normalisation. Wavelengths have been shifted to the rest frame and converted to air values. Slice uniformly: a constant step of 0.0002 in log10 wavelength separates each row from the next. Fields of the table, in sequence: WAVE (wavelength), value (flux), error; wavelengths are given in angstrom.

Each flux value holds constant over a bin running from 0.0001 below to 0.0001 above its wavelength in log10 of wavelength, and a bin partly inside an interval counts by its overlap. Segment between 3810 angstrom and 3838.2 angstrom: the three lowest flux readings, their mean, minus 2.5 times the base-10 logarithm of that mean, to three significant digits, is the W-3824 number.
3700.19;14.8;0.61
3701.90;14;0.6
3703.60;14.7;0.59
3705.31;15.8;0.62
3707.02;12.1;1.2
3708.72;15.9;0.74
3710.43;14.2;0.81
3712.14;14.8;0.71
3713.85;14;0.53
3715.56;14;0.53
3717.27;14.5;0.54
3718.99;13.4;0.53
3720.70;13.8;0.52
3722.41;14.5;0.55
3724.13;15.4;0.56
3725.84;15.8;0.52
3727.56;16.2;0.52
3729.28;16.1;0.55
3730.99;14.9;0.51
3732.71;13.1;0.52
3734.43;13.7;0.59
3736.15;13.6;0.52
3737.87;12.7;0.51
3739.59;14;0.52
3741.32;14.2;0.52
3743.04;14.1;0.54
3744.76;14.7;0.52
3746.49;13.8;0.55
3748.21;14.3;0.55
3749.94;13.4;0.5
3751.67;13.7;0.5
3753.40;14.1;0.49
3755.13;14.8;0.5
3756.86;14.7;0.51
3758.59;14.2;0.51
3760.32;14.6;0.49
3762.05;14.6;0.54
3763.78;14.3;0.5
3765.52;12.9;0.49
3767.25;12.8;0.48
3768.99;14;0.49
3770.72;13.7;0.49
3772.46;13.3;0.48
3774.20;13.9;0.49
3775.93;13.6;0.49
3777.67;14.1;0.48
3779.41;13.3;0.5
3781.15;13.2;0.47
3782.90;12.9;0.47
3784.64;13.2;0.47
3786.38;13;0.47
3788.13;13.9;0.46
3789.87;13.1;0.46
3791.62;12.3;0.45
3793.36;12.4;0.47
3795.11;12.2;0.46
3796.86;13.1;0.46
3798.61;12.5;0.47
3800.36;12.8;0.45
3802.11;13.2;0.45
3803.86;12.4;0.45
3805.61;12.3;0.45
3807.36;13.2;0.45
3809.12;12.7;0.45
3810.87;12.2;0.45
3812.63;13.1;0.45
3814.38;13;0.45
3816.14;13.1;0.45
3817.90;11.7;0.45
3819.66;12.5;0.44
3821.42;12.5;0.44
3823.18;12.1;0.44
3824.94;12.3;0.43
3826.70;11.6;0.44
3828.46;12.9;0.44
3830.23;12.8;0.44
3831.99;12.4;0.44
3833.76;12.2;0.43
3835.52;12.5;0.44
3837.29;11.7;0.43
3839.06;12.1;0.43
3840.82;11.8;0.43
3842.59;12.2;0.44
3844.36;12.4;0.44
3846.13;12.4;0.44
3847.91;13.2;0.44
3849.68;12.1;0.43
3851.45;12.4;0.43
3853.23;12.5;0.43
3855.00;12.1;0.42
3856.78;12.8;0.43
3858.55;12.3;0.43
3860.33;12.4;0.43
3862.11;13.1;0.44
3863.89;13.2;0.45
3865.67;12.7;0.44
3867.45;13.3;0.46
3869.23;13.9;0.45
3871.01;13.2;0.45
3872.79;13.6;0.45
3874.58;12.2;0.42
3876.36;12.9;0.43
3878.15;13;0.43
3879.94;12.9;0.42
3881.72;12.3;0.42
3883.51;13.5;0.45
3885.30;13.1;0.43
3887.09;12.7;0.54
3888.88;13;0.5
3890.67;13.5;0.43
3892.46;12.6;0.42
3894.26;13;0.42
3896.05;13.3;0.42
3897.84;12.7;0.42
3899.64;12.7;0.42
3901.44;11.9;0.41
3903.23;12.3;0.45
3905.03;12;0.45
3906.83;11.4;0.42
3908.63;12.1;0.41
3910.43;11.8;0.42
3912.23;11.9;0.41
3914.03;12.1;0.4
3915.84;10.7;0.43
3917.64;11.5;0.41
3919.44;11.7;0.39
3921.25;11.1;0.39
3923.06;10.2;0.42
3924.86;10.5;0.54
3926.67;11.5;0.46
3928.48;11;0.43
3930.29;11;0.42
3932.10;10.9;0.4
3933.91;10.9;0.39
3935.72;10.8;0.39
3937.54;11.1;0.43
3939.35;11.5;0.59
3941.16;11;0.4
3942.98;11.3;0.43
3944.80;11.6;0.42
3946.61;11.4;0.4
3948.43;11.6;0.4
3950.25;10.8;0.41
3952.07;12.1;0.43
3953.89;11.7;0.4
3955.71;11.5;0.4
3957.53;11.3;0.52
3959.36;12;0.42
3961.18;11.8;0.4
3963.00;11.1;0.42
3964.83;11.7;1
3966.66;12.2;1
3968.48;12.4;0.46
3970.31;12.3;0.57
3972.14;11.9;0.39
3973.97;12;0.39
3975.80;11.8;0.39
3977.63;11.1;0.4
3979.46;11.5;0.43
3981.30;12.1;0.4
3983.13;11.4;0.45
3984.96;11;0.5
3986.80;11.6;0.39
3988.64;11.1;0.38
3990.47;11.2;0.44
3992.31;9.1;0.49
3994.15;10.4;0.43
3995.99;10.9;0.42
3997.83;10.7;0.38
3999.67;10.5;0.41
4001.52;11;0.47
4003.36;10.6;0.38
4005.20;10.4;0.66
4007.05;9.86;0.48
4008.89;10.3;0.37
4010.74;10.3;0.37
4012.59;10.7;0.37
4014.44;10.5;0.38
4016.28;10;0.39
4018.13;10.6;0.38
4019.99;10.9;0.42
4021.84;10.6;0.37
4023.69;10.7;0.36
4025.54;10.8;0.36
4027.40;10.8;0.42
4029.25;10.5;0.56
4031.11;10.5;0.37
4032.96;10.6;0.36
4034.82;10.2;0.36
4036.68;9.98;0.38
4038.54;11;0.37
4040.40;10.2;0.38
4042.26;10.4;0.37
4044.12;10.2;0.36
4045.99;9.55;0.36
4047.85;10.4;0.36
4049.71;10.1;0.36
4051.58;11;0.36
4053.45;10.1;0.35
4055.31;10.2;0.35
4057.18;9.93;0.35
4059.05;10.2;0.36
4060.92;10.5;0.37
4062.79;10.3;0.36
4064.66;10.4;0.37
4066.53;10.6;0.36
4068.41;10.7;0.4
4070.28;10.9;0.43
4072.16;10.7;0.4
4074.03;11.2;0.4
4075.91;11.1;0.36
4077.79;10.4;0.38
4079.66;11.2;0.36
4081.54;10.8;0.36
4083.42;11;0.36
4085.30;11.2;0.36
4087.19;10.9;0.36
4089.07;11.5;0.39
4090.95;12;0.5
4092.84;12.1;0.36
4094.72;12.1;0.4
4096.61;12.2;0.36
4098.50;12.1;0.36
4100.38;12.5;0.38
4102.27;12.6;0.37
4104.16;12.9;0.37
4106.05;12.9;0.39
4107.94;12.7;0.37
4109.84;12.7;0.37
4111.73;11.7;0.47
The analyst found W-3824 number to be -2.67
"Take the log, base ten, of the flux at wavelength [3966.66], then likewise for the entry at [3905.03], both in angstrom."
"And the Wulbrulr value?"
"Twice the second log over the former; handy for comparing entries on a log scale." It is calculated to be 1.99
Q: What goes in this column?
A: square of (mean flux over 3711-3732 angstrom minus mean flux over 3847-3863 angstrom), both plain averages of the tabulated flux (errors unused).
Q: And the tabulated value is 5.0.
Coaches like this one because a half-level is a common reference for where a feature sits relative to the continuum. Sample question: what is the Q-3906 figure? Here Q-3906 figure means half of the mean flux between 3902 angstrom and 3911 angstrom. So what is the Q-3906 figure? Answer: 5.96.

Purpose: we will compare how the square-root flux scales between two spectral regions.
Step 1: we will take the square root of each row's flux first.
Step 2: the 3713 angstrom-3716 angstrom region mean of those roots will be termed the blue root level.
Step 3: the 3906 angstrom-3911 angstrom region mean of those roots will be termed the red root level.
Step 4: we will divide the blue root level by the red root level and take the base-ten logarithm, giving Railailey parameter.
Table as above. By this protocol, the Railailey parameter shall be 0.038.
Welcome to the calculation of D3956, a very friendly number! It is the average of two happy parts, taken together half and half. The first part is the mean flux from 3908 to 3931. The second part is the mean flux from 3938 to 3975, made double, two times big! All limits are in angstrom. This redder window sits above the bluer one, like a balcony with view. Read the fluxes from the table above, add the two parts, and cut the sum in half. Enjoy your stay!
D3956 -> 17.3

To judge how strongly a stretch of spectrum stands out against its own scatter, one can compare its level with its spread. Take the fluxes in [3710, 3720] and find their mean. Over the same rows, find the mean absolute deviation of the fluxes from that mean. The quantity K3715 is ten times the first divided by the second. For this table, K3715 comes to 404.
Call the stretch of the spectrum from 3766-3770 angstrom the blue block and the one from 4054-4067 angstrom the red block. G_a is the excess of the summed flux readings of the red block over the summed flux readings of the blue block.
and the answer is 45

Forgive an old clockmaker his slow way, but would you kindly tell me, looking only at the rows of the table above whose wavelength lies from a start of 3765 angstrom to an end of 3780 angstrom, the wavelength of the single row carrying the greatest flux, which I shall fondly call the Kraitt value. 3777.67 angstrom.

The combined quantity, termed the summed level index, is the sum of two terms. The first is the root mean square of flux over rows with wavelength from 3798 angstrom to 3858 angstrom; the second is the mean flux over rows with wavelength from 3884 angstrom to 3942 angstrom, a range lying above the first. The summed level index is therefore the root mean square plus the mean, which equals 24.3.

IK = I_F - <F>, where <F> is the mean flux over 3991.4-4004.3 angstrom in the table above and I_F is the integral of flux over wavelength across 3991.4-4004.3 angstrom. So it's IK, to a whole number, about 124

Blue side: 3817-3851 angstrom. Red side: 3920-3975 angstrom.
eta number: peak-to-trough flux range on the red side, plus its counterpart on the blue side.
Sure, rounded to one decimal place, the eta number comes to 3.8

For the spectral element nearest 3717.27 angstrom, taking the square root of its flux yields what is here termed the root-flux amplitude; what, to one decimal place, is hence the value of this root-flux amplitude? 3.8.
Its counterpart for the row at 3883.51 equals 3.7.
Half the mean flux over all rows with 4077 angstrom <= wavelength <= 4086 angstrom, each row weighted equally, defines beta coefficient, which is 5.5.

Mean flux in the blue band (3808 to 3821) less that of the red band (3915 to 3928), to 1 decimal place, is 1.6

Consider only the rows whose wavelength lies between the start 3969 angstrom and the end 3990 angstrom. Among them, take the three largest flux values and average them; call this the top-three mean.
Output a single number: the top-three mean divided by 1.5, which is 8.1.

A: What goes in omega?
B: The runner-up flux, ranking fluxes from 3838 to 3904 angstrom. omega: 13.6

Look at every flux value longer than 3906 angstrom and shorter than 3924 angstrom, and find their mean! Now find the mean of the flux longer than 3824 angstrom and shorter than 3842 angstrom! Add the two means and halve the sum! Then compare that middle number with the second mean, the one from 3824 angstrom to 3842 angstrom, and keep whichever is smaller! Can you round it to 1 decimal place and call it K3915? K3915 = 11.8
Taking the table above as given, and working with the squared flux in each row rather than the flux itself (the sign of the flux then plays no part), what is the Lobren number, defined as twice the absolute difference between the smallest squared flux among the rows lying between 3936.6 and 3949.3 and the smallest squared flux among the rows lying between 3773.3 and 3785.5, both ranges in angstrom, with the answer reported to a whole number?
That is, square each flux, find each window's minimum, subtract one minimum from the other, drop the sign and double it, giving 91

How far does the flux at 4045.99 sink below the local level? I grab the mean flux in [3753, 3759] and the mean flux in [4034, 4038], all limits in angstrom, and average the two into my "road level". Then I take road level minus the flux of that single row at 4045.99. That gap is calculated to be 3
